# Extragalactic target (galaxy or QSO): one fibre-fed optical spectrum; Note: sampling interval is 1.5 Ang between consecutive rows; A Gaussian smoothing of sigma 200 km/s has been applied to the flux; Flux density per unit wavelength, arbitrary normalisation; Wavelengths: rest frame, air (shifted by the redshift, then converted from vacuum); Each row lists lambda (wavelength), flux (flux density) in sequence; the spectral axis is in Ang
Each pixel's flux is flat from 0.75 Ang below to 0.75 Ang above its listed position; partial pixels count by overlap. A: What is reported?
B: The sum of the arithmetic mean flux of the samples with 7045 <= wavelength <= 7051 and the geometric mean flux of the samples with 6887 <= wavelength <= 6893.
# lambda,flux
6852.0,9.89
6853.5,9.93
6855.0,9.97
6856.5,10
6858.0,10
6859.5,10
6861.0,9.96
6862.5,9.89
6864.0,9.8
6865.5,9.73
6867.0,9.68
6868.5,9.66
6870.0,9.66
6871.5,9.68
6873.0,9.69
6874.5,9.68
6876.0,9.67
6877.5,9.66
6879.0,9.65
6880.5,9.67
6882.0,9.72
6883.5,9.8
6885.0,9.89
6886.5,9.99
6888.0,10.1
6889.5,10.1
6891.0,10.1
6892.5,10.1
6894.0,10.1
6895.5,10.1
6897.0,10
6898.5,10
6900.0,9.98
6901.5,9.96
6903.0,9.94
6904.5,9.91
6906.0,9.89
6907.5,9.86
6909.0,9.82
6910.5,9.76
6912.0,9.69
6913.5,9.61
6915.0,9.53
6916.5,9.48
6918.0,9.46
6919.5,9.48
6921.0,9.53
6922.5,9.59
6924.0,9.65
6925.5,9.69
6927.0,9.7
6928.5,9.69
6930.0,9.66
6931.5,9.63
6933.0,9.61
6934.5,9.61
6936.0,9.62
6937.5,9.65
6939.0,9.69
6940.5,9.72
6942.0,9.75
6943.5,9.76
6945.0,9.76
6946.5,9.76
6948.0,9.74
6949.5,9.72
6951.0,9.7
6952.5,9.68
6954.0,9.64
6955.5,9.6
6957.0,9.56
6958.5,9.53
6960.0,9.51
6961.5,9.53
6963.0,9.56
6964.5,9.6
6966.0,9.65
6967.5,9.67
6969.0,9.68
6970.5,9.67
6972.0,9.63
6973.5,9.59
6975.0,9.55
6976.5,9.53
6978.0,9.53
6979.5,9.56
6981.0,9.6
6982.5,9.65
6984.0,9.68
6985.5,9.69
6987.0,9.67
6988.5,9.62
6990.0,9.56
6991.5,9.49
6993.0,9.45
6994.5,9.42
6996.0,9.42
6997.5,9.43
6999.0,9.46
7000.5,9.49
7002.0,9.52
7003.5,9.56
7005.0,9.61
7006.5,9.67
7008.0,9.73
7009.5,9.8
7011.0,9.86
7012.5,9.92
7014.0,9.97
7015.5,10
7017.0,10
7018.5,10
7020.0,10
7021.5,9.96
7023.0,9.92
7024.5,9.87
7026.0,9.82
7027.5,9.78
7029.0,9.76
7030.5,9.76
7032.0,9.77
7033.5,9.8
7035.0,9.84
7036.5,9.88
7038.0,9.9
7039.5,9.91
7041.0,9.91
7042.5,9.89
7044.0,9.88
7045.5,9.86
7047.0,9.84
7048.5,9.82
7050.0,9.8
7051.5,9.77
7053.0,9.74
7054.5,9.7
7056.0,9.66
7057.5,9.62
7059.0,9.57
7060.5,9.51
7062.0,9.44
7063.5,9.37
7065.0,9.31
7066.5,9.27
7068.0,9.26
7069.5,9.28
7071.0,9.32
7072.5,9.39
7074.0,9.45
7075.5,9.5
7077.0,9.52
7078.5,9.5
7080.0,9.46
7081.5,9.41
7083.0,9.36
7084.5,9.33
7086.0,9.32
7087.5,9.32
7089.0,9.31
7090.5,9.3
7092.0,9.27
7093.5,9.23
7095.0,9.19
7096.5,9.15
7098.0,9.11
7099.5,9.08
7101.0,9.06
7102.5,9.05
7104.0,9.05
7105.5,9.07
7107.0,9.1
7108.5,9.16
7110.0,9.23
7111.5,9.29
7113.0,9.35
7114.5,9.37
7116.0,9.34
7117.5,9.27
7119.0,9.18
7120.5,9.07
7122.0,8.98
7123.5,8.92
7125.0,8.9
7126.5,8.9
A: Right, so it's 19.9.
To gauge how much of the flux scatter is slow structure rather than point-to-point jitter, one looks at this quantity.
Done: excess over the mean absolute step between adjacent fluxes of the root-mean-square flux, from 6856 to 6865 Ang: 9.90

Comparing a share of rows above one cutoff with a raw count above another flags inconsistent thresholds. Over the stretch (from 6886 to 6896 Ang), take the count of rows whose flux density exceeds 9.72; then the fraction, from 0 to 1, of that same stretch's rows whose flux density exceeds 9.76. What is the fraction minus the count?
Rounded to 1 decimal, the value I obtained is -6.0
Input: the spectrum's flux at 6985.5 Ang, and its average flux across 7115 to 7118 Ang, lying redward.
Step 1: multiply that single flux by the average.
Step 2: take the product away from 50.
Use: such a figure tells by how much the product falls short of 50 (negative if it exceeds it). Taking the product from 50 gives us -40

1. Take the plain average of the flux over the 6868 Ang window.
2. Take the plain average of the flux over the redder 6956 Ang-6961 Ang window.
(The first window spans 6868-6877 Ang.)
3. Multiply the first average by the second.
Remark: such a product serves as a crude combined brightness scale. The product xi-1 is 92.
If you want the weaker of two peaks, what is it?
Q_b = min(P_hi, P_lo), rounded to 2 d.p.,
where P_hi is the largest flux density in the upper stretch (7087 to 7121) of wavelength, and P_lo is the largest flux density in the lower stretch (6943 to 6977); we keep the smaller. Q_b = 9.37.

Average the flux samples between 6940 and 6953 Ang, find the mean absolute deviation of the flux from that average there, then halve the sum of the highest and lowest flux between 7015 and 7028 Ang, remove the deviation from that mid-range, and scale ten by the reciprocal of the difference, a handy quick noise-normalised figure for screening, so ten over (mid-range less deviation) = 1.01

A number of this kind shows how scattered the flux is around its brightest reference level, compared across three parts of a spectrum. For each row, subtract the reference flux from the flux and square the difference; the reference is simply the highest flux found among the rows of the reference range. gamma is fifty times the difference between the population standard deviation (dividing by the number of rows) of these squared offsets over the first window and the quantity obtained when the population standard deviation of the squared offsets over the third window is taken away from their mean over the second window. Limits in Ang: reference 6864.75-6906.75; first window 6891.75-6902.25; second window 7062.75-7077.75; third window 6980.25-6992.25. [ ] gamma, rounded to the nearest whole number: -24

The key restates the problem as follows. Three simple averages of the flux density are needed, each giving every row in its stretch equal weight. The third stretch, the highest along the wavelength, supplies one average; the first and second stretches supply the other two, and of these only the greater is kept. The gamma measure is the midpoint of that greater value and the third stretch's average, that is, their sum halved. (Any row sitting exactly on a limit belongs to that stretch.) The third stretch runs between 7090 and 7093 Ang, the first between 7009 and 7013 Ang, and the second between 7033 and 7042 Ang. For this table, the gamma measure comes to 9.58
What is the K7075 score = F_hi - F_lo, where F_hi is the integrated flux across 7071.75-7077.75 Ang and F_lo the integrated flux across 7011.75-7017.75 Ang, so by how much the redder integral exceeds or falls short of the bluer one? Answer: -3.0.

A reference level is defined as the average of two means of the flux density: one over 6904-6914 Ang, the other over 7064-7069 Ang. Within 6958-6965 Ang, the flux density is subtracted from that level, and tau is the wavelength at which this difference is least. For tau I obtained 6964.5 Ang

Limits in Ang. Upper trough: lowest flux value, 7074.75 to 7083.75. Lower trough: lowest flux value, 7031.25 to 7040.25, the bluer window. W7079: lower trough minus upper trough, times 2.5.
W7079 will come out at 1.0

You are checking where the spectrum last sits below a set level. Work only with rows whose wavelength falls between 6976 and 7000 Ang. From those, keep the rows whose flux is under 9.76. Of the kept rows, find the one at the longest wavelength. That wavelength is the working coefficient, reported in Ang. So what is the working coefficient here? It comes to 6999.0 Ang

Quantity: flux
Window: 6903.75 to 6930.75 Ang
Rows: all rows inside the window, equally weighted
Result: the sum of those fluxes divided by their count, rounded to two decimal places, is 9.67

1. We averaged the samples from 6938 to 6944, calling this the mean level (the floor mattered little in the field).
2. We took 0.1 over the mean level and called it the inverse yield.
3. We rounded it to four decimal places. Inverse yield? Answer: 0.0103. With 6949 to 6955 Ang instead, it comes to 0.0103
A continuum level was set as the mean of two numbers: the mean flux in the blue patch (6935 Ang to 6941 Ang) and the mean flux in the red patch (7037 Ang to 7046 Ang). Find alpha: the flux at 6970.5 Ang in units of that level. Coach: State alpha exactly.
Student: 0.989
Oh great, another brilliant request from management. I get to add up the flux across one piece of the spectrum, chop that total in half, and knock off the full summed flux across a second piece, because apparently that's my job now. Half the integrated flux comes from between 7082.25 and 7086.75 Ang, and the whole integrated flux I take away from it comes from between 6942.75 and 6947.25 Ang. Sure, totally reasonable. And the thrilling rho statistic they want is -22.91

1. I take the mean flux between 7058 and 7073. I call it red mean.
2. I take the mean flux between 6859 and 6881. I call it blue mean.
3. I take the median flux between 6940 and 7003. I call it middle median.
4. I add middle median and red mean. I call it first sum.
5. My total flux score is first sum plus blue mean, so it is 28.7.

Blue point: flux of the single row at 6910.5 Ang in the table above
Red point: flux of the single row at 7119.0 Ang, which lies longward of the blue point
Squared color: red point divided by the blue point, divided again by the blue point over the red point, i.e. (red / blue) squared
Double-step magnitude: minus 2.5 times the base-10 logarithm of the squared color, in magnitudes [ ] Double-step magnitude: 0.13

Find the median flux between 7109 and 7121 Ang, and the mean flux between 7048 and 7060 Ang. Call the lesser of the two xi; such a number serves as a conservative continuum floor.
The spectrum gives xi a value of 9.28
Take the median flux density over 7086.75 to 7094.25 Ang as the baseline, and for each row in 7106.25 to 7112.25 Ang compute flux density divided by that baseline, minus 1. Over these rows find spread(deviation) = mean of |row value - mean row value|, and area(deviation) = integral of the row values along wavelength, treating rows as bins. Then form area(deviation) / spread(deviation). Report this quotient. -10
